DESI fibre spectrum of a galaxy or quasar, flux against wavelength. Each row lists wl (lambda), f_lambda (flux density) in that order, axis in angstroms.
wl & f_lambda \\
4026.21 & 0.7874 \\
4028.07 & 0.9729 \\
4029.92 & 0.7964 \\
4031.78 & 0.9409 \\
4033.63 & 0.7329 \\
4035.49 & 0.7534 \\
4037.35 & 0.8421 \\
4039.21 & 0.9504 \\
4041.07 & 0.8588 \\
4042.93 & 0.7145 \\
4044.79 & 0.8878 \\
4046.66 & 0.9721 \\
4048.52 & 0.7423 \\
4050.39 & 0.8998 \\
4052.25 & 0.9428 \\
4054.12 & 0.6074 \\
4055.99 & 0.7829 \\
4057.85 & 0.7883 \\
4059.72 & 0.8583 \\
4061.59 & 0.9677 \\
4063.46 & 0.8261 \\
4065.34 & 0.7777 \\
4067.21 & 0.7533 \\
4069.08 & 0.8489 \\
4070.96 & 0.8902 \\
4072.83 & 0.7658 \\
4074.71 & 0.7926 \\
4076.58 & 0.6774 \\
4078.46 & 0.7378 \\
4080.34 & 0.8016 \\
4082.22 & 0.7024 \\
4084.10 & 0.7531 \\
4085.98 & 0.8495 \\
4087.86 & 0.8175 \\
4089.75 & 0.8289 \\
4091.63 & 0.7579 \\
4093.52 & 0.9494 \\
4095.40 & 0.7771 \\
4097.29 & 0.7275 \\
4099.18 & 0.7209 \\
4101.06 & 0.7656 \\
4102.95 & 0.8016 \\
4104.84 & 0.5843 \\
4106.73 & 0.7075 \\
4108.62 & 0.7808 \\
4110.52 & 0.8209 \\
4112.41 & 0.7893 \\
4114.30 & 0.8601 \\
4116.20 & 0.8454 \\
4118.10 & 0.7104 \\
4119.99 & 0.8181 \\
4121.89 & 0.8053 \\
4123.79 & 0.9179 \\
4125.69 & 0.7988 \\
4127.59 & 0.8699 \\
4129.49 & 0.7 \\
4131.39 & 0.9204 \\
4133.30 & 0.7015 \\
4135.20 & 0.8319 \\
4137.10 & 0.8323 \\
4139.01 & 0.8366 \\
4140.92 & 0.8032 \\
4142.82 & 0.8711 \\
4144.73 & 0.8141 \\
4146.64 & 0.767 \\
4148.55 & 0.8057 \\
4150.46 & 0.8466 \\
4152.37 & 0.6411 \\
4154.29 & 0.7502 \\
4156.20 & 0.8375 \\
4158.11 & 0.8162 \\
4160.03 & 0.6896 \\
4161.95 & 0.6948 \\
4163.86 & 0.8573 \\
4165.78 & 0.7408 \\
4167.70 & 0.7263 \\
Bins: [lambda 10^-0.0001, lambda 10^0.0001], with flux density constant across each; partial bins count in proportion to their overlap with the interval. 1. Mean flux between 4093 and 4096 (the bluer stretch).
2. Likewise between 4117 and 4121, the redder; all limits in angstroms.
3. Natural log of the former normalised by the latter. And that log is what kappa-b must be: 0.12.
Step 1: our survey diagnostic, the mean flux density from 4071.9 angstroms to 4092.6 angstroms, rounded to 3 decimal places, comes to 0.771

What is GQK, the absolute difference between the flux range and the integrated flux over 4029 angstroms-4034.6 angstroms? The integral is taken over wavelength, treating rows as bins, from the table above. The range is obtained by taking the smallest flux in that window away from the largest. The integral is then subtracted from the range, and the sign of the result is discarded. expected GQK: 4.4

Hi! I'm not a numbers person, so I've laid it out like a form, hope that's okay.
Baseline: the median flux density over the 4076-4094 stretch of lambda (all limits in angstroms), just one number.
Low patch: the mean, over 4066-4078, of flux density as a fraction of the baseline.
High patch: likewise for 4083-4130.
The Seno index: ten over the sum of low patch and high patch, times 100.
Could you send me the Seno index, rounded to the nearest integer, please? 494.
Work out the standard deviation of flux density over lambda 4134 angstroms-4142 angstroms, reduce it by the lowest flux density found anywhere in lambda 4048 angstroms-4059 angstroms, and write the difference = -0.59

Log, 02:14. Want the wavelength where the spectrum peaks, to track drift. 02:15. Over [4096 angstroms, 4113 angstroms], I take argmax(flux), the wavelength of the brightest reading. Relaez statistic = 4110.52 angstroms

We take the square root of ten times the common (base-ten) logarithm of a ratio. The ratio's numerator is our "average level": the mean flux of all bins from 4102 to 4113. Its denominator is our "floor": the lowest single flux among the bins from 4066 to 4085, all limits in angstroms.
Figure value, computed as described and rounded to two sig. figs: 0.65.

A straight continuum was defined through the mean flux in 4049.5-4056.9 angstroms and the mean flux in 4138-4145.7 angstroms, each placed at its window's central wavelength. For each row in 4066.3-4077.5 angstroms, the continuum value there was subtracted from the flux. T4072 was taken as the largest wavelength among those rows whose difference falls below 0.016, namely 4076.58 angstroms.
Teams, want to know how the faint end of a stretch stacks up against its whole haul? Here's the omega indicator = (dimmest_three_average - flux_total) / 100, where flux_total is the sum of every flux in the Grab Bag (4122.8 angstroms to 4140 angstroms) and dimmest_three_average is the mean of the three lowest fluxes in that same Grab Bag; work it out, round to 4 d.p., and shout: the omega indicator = -0.0668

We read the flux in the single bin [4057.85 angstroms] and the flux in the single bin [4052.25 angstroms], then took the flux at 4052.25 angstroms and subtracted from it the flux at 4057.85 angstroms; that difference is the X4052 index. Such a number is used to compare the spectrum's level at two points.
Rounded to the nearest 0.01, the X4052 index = 0.15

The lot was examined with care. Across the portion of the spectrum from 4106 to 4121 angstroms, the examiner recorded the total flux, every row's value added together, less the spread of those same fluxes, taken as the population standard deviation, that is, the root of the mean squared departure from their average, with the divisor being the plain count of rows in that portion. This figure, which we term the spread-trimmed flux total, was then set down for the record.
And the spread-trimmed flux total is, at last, 6.28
